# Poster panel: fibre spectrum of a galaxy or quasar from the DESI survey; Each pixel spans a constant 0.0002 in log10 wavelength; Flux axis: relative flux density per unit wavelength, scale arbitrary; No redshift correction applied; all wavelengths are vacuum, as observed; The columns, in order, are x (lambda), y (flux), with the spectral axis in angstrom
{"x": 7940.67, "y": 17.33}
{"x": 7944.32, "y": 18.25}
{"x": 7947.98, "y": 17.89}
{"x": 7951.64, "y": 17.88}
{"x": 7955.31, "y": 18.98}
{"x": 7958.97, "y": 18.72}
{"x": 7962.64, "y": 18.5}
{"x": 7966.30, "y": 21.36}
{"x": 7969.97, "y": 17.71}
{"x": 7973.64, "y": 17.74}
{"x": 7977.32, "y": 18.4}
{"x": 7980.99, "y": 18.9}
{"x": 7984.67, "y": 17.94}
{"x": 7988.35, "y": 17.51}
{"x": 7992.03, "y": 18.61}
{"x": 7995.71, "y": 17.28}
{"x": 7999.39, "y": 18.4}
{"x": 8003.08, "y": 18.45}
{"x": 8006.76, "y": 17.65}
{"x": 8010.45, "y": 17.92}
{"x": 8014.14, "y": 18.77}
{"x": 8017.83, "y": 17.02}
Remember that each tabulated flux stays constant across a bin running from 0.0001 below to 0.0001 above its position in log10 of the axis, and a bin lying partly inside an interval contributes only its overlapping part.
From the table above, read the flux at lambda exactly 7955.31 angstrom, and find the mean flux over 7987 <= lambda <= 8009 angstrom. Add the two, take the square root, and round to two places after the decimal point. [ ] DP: 6.08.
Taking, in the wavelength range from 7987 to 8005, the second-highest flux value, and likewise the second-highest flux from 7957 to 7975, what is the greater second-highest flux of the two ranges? 18.7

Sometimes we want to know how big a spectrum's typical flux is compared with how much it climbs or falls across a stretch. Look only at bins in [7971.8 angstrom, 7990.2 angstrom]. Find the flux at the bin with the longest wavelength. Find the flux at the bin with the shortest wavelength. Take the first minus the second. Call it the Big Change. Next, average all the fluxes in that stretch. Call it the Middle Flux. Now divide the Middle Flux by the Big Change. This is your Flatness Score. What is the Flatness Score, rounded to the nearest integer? -79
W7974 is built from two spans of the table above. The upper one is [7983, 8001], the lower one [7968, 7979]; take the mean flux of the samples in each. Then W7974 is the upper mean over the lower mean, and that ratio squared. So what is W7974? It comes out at 1.00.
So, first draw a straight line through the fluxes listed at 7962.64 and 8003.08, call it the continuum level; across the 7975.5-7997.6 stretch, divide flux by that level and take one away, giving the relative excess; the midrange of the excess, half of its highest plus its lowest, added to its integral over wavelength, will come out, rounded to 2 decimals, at -0.46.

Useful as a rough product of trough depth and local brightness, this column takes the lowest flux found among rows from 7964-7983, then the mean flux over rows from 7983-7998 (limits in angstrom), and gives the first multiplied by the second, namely 316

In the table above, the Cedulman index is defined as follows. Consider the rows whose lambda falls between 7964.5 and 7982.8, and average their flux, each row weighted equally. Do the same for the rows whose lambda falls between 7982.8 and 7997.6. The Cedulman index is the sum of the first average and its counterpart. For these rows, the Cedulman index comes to 36.7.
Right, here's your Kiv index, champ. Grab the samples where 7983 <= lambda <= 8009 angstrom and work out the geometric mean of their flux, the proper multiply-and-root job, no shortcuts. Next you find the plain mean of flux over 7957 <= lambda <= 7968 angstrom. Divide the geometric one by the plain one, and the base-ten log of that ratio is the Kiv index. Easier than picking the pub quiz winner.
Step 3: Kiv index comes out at -0.036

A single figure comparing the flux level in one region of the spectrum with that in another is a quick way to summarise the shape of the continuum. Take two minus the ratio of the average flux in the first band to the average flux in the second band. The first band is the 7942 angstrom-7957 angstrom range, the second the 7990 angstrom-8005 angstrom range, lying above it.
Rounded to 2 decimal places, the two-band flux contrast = 1.00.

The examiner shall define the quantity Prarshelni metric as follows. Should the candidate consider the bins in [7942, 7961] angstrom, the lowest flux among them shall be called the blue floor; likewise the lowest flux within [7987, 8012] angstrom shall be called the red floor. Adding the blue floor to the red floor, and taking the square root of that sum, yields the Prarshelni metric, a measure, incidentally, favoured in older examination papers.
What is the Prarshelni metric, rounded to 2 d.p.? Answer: 5.93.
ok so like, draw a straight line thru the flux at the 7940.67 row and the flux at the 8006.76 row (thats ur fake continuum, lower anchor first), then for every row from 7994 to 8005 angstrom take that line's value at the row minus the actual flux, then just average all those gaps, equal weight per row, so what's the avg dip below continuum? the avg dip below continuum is -0.43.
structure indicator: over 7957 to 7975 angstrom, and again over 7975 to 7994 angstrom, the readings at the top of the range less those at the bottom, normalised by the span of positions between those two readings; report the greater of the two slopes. 0.01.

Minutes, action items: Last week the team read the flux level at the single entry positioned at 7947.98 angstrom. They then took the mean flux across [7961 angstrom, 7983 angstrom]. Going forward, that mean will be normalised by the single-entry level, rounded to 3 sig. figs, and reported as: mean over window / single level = 1.05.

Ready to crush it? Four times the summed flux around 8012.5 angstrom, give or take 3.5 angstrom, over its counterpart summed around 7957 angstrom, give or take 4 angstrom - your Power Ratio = 3.89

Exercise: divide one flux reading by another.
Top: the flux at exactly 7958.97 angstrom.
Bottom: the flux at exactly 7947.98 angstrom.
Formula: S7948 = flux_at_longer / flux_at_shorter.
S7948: 1.046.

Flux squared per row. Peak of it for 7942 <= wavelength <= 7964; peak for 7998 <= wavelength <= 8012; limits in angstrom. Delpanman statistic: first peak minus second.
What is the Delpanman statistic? 20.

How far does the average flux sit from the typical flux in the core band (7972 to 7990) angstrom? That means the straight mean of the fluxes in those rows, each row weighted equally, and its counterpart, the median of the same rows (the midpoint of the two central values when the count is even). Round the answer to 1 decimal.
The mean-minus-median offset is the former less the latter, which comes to 0.2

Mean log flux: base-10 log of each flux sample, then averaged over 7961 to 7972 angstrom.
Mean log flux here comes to 1.28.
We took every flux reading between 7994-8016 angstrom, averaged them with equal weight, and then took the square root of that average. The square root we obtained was 4.25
